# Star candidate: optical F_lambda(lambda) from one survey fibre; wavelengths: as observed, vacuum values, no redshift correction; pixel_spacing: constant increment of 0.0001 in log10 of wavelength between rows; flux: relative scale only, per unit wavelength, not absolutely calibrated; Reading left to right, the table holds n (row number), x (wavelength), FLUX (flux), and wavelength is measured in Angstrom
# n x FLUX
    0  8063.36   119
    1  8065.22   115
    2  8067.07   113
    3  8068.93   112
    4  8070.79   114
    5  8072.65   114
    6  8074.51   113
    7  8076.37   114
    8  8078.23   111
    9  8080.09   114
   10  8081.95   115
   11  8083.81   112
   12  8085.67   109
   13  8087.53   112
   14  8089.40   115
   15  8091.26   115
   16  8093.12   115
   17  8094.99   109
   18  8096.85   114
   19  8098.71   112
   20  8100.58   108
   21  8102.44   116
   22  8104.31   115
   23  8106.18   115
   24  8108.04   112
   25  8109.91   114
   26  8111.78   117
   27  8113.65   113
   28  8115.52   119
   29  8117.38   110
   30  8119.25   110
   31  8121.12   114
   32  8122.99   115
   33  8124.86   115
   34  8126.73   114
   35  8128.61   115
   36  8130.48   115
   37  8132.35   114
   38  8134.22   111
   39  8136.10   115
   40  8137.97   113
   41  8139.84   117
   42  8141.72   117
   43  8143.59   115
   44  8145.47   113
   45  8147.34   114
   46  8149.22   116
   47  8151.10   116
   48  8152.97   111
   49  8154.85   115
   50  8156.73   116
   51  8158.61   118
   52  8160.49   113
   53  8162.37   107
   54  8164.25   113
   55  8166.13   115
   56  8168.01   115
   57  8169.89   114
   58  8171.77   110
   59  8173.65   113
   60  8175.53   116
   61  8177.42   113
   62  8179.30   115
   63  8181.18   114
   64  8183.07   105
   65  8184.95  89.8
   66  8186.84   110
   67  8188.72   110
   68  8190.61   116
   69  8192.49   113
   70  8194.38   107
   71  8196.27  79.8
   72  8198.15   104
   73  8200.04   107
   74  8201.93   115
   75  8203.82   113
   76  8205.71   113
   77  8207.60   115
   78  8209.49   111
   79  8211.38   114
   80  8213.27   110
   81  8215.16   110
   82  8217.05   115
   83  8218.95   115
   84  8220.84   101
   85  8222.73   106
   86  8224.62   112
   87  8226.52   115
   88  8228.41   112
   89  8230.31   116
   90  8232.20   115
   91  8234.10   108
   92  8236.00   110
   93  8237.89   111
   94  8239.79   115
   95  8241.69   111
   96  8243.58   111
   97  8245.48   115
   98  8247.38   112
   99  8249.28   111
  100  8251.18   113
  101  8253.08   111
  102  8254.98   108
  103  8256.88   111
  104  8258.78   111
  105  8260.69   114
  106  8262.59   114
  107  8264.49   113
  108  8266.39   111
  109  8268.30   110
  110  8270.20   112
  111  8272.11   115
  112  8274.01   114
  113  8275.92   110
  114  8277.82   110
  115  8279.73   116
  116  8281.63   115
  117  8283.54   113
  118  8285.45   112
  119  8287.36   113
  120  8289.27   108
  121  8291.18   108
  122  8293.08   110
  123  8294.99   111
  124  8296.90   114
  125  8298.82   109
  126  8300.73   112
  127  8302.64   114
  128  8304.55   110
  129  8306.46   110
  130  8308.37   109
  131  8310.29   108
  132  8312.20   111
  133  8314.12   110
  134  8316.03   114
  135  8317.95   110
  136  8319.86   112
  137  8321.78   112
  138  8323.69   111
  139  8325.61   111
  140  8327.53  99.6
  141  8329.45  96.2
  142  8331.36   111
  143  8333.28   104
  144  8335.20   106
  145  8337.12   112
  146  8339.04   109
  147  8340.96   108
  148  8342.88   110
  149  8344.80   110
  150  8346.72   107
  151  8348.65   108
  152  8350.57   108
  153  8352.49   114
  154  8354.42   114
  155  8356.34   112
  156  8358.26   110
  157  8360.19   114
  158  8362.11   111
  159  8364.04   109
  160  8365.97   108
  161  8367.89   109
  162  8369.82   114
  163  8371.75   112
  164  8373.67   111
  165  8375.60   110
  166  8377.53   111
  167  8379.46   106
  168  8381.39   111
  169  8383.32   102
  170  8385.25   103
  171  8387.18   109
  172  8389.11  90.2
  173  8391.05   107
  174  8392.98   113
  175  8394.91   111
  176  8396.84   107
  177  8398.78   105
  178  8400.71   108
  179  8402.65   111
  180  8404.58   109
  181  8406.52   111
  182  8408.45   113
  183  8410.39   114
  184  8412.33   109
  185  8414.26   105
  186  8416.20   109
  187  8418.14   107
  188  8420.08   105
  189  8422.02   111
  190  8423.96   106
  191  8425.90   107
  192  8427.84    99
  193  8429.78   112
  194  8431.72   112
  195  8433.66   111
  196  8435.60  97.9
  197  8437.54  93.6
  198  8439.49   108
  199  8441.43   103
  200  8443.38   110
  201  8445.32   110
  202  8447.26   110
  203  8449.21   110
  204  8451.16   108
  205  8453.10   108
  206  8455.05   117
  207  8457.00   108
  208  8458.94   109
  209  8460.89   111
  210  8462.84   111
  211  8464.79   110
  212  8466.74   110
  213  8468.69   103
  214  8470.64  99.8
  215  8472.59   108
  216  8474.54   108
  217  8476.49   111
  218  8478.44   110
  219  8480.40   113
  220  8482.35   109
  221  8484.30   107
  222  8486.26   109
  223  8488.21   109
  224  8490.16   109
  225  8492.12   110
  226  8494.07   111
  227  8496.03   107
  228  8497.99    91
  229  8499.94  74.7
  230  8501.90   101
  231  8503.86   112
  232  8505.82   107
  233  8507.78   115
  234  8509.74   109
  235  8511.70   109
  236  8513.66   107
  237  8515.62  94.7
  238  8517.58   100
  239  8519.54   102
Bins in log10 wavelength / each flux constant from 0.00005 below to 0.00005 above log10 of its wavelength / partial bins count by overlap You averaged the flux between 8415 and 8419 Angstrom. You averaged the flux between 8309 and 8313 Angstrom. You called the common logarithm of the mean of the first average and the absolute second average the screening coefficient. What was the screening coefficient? 2.036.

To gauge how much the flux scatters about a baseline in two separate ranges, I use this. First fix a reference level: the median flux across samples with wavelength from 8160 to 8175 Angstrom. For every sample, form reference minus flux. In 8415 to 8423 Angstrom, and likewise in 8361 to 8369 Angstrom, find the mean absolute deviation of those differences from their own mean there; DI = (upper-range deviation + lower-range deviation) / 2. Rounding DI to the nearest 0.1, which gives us 1.4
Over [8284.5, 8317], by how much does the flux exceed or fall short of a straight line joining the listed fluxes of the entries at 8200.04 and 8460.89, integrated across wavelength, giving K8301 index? 72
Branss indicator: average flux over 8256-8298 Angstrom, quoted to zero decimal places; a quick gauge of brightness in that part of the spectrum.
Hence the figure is 112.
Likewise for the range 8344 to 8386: 110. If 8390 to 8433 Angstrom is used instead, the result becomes 109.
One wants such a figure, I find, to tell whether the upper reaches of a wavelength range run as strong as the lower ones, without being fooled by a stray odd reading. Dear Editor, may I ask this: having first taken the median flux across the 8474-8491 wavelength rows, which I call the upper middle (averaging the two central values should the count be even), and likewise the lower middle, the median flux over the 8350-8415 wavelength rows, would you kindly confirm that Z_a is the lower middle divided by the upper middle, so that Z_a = 1.01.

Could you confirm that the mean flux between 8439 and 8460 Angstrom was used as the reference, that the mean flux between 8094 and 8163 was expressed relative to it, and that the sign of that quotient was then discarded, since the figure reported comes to 1.043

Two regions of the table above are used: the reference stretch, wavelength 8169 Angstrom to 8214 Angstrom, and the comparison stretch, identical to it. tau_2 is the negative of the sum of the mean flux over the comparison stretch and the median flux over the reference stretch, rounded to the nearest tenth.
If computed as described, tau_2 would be -222.5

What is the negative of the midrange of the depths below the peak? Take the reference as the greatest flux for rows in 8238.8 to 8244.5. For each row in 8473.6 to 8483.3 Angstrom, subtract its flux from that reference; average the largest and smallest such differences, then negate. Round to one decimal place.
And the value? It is -4.5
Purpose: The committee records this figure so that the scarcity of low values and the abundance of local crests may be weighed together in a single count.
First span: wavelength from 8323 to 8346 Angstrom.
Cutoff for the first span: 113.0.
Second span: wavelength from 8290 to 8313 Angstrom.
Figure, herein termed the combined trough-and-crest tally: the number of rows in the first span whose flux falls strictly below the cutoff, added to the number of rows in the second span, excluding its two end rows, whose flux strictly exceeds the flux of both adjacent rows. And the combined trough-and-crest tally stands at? 14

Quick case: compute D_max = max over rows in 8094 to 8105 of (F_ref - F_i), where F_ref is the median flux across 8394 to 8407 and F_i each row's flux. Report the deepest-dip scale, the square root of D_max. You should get 1.0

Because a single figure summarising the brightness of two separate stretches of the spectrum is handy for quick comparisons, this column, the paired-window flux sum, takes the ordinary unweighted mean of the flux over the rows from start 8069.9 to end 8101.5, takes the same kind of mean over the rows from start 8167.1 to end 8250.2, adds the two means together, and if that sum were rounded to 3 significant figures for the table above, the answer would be 223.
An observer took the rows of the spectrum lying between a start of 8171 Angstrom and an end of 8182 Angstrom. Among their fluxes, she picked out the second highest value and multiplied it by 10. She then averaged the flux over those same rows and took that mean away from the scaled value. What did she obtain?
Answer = 1036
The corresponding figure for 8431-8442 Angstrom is 1006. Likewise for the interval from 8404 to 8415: 1020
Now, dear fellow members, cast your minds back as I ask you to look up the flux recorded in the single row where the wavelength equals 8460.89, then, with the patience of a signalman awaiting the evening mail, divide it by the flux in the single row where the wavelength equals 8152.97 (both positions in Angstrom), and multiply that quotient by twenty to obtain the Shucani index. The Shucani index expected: 20.0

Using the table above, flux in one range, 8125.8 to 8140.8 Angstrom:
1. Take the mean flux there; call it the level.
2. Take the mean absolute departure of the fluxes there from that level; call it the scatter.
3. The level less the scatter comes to 113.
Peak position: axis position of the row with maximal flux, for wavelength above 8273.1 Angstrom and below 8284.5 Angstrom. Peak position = 8279.73 Angstrom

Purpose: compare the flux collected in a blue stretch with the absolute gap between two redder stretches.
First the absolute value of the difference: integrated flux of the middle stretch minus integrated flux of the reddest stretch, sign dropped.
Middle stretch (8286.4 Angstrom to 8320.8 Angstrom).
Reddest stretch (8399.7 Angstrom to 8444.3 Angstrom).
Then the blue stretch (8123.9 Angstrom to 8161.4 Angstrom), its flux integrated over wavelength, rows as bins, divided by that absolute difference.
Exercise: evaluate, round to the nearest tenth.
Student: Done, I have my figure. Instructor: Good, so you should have 4.4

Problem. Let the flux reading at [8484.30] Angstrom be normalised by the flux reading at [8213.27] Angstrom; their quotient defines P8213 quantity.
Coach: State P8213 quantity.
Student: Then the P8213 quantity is 0.97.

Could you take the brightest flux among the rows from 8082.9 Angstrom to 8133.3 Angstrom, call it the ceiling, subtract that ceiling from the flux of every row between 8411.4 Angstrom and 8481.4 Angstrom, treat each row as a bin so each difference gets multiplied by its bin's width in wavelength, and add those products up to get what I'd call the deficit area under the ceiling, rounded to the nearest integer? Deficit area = -785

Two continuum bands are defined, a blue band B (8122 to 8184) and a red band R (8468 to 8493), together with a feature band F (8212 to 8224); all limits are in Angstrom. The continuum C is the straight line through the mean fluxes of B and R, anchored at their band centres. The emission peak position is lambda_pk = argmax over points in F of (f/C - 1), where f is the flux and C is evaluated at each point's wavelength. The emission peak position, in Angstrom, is 8218.95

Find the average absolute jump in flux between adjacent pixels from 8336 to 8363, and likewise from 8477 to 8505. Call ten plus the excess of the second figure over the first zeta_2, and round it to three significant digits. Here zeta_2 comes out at 14.6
